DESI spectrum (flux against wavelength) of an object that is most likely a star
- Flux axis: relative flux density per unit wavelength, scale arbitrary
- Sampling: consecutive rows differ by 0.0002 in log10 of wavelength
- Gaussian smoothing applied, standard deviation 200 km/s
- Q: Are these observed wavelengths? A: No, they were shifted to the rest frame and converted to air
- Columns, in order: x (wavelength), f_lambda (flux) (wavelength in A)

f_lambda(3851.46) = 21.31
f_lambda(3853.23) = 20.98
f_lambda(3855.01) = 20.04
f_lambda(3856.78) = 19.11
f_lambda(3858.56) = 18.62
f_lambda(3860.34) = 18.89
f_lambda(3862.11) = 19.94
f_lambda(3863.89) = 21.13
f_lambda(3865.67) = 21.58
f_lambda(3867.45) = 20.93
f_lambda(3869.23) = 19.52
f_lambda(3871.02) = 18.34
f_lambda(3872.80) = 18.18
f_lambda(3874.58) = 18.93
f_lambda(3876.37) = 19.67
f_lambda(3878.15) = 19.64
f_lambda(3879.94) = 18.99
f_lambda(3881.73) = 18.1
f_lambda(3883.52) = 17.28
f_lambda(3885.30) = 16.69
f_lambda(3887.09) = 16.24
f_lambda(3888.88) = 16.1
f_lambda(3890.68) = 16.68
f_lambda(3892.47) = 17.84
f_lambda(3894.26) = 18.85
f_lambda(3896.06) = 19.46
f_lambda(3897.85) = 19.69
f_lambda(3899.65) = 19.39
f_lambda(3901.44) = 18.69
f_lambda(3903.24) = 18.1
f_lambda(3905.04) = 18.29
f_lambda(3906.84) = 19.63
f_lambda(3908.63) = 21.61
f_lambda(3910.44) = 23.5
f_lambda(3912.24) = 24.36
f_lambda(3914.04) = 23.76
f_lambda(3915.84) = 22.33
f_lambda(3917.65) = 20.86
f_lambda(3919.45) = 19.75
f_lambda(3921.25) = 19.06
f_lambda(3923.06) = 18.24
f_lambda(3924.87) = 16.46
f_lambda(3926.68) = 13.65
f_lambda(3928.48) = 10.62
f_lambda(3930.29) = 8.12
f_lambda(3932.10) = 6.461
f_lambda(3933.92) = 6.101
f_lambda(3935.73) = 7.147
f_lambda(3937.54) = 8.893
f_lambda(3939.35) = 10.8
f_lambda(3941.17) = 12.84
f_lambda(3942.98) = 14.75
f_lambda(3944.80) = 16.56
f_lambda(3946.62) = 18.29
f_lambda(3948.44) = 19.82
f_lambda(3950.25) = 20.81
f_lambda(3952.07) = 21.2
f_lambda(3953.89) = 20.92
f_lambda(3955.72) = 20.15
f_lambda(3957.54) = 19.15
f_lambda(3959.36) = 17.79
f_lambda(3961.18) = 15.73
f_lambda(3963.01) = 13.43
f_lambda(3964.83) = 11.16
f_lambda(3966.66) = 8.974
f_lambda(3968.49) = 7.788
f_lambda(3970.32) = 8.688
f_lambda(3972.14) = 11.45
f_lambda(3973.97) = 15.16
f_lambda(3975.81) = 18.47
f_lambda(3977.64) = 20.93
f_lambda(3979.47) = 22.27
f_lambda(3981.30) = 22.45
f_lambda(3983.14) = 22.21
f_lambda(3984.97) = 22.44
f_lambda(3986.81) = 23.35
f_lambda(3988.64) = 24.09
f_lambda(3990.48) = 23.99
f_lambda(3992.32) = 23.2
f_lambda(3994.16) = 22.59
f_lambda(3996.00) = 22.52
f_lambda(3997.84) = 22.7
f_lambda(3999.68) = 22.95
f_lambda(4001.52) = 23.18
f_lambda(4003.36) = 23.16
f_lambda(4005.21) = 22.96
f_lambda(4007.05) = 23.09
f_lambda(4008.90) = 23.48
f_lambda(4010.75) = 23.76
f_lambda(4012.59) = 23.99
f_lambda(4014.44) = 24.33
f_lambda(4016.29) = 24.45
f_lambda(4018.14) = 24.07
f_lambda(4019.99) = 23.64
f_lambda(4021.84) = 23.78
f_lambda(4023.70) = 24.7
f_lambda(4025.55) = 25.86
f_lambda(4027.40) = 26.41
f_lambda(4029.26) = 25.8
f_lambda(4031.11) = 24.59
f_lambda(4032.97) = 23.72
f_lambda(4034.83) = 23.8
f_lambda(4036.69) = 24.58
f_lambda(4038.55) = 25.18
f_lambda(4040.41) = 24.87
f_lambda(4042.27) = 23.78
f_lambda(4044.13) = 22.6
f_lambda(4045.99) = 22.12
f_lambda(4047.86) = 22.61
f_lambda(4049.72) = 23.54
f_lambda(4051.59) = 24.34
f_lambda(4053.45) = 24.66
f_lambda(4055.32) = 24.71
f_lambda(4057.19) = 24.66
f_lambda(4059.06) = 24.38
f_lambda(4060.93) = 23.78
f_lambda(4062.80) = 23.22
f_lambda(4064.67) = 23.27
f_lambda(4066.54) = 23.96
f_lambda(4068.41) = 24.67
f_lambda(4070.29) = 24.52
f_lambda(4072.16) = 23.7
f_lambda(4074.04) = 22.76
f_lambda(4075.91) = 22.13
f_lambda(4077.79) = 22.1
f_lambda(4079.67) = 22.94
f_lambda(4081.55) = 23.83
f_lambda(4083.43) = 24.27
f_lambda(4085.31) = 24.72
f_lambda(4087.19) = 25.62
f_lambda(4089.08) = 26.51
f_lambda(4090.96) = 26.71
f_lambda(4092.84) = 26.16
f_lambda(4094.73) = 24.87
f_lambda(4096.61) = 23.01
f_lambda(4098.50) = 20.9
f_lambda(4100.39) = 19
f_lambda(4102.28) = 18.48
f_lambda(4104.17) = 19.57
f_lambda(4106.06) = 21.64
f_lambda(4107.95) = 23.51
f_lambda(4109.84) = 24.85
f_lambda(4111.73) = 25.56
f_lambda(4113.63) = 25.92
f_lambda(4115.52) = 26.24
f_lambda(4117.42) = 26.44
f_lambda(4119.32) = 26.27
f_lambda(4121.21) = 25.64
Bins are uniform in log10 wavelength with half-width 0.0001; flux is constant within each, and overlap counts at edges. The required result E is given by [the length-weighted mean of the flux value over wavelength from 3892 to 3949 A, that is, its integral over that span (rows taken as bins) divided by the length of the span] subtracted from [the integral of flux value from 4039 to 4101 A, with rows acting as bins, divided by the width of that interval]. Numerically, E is 7.2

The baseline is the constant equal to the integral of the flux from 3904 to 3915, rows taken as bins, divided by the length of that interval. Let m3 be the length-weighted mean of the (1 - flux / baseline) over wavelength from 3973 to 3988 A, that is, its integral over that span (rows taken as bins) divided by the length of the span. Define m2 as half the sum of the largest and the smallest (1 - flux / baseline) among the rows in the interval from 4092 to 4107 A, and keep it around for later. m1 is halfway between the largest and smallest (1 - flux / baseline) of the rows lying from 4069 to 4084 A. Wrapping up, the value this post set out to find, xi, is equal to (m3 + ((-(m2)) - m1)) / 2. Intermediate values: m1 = -0.07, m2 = -0.02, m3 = 0.04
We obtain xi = 0.07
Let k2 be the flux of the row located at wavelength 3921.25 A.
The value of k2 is 19.06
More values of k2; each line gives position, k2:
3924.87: 16.46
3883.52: 17.28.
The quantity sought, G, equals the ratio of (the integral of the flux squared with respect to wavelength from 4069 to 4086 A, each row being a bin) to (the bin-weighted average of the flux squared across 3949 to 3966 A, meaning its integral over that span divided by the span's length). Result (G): 29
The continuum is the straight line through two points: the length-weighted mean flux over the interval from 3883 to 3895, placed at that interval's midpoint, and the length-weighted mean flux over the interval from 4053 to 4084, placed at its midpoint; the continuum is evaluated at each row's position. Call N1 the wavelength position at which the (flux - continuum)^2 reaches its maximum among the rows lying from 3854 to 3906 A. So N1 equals 3865.67 A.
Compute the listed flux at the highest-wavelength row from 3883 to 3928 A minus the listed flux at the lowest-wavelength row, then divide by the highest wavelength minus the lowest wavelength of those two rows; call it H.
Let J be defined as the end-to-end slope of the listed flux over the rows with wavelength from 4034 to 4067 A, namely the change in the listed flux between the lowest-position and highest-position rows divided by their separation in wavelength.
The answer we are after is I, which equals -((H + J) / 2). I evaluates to 0.04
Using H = -0.08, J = 0.005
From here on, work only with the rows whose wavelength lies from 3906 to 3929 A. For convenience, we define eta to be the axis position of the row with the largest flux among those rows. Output 3912.24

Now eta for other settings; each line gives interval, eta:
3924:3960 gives 3952.07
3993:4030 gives 4027.40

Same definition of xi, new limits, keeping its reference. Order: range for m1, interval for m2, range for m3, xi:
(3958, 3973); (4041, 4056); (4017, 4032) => -0.24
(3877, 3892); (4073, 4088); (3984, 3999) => -0.07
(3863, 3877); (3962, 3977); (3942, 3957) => -0.18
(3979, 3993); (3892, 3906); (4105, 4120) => -0.11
